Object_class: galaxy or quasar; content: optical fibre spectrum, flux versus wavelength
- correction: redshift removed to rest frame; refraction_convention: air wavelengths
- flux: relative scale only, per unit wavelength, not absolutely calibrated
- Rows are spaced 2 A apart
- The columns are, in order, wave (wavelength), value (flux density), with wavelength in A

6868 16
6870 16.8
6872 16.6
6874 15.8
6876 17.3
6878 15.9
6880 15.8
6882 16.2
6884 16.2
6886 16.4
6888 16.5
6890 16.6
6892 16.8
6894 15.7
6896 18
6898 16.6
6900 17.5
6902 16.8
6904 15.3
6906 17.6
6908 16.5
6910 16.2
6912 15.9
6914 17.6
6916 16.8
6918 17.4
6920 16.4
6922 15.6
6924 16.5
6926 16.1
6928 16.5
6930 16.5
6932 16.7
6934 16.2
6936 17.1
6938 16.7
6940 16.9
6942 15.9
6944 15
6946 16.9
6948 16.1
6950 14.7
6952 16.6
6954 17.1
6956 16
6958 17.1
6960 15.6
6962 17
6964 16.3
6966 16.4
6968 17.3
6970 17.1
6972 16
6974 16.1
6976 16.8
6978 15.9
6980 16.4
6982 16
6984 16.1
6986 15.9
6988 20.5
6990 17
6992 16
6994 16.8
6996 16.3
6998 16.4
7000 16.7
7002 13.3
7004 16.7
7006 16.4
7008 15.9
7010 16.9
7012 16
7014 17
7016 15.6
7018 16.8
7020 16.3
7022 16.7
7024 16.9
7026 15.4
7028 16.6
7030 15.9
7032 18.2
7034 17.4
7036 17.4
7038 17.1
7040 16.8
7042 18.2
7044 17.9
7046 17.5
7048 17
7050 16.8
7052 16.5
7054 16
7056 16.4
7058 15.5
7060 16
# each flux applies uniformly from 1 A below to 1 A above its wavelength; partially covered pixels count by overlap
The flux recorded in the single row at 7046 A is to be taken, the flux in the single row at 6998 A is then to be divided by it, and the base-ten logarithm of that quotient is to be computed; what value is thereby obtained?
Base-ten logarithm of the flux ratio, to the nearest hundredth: -0.03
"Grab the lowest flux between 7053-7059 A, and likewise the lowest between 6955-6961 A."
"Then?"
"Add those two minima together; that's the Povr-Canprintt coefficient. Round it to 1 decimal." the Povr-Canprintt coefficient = 31.1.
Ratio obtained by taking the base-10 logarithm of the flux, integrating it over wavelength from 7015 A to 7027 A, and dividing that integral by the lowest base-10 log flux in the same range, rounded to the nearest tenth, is 12.2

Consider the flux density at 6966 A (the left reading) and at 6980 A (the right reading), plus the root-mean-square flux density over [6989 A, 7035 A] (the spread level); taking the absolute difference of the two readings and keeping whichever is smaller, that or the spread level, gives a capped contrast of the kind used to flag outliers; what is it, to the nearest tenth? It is 0.0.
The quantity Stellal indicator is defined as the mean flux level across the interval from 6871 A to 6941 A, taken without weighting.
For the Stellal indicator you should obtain 16.5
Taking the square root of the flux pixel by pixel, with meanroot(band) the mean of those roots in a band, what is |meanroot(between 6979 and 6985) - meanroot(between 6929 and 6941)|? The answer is 0.064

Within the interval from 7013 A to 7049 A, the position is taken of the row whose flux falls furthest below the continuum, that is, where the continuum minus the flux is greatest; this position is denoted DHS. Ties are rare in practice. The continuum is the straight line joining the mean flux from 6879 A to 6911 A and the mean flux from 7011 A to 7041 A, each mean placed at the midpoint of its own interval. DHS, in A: 7026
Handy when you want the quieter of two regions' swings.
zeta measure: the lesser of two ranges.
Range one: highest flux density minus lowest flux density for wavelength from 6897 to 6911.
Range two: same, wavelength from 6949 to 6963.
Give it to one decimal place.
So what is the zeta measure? 2.3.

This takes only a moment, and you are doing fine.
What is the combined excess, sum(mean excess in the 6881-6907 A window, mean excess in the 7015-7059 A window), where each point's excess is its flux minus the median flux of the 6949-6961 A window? 0.80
